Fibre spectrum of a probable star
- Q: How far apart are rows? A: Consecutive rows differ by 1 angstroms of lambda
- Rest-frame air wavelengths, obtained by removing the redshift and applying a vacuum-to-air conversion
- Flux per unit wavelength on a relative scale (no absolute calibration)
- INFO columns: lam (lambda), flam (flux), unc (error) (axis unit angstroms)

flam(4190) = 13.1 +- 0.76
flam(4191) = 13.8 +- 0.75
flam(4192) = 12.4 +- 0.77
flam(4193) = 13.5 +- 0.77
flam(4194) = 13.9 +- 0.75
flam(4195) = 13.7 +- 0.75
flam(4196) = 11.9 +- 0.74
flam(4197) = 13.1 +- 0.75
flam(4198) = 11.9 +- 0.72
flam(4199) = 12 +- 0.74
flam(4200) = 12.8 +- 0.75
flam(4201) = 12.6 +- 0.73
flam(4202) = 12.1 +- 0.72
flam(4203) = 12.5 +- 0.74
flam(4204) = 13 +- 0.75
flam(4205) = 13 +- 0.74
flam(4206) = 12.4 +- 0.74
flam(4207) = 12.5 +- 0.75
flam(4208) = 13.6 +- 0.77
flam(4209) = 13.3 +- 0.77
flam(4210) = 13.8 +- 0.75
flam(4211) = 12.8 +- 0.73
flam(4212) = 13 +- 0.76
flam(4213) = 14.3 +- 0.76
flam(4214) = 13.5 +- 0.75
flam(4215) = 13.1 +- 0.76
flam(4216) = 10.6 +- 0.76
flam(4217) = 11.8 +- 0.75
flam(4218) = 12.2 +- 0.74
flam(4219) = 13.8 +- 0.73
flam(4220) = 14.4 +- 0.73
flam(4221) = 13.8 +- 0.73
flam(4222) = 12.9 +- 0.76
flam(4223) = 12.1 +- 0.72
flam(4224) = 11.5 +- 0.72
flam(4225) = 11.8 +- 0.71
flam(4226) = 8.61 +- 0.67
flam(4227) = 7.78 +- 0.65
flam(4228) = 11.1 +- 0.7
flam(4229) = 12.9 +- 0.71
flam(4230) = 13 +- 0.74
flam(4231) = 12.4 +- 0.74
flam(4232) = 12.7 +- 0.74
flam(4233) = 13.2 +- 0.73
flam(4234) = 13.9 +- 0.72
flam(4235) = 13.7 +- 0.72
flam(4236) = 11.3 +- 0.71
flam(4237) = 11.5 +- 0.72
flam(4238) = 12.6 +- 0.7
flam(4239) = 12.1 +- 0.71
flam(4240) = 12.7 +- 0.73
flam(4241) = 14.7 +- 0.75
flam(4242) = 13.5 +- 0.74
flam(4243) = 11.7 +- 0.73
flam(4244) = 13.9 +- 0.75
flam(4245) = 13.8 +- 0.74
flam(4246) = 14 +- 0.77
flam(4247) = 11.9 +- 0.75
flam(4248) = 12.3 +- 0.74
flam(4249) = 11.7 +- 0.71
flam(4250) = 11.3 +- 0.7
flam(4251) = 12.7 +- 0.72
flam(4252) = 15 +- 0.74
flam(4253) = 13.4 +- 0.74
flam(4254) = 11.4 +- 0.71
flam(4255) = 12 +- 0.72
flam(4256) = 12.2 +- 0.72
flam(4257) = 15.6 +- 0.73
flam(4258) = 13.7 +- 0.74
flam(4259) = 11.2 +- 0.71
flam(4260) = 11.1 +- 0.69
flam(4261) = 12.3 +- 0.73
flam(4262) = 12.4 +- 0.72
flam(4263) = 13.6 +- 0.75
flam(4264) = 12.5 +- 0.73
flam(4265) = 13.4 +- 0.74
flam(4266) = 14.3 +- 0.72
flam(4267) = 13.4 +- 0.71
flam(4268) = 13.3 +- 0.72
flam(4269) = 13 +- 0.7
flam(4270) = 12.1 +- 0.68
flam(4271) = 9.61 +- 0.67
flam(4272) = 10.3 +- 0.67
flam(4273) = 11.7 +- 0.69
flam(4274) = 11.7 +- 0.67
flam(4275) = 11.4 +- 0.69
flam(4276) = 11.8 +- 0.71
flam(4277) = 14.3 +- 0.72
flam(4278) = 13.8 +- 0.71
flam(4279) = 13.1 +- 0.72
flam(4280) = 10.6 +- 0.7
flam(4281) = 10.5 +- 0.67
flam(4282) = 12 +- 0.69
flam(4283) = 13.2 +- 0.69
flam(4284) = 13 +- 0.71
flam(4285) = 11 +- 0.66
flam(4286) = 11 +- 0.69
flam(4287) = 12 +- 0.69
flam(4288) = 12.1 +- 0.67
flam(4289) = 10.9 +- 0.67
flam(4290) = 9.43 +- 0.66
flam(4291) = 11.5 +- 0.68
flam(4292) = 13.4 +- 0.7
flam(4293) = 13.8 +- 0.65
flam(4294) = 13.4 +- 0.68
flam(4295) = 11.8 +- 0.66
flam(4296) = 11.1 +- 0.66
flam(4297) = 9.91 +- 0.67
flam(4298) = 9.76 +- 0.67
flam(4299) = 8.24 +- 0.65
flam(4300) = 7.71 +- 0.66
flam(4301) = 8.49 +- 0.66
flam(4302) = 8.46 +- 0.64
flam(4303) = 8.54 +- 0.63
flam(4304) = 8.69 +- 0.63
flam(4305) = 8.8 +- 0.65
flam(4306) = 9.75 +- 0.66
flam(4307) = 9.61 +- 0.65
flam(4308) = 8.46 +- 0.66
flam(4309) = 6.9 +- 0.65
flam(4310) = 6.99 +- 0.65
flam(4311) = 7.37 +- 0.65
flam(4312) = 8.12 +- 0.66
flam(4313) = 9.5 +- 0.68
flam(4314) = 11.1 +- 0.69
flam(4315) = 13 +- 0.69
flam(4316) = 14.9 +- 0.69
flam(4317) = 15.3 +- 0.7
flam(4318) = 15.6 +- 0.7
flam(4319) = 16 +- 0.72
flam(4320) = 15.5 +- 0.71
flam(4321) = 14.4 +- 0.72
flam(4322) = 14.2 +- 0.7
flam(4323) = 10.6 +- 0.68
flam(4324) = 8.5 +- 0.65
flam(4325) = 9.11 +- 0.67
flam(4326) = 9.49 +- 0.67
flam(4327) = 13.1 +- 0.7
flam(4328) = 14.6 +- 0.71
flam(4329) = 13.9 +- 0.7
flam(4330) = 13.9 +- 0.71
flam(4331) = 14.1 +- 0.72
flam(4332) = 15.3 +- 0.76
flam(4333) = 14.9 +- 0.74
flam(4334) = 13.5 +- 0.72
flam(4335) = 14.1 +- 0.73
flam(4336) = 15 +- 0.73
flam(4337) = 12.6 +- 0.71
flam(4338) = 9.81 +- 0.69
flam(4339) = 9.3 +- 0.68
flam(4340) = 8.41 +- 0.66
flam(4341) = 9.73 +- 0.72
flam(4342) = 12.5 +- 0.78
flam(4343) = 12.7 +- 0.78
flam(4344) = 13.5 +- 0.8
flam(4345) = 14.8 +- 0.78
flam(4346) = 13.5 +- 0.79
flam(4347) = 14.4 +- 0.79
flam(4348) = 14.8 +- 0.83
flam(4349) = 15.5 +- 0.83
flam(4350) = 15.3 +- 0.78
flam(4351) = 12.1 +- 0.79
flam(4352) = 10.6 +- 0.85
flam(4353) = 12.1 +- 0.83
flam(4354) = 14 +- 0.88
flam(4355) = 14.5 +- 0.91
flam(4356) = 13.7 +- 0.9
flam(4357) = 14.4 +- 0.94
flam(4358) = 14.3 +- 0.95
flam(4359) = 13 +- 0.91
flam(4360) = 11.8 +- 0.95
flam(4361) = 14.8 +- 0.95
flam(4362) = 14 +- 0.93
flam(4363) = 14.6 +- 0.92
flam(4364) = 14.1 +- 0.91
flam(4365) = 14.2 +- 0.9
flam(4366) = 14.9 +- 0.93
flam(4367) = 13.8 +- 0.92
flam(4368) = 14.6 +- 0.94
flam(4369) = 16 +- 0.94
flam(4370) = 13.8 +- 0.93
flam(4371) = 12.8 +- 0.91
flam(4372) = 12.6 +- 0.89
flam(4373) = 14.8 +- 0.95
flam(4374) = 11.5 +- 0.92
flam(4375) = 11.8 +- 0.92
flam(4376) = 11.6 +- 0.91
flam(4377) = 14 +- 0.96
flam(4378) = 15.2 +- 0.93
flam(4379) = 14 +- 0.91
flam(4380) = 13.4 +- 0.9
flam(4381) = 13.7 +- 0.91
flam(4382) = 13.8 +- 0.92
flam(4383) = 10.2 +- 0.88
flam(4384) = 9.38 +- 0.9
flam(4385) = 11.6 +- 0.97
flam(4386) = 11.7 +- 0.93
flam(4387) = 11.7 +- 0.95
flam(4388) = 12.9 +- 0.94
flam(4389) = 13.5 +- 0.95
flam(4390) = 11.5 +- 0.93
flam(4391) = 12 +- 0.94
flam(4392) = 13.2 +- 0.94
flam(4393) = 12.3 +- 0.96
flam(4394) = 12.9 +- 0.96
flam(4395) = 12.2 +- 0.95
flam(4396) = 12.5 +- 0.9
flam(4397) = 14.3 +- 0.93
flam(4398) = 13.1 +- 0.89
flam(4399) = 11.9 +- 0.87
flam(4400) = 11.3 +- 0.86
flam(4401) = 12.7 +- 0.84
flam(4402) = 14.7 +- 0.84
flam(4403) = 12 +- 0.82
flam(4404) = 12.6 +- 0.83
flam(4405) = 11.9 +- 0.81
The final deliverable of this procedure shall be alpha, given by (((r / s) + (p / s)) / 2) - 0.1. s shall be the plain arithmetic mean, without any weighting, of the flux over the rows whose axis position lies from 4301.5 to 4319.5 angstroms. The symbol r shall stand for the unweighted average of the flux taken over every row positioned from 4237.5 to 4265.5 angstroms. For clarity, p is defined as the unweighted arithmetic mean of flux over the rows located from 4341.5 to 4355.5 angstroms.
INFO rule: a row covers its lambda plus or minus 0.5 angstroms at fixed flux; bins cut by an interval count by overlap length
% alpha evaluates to 1.17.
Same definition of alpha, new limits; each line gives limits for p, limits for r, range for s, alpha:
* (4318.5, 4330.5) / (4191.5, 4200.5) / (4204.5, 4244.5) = 0.92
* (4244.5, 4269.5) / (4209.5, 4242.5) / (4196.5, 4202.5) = 0.92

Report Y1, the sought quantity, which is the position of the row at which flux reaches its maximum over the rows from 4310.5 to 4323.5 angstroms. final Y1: 4319 angstroms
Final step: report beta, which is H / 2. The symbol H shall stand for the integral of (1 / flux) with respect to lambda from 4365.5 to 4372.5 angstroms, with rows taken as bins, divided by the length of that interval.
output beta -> 0.0358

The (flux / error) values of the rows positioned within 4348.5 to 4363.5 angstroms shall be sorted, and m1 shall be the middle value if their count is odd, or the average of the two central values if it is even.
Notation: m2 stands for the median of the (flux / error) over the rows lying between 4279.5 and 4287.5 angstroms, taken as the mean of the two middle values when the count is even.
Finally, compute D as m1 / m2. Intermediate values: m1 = 15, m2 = 17.0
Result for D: 0.90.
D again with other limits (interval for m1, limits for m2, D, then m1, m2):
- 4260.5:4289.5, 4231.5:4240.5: 1.00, 17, 17.4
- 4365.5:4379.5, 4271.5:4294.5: 0.86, 15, 17.4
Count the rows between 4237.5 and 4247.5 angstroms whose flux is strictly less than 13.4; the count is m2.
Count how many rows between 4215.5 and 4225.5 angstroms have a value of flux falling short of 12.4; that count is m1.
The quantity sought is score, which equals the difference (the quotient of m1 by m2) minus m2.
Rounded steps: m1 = 6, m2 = 5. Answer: -4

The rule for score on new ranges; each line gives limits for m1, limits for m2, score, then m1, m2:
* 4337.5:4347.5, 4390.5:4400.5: -9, 4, 9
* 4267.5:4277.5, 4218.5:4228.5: -6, 7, 7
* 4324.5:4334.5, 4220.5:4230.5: -9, 2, 9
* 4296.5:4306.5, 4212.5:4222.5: -3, 10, 5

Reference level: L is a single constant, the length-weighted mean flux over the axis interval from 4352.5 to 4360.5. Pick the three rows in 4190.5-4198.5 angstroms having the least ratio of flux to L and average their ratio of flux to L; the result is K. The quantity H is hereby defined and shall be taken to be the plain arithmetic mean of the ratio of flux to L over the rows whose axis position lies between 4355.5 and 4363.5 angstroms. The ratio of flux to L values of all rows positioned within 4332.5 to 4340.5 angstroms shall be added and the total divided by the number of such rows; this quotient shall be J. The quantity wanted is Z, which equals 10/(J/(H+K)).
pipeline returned 21.2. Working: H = 1.03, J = 0.91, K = 0.90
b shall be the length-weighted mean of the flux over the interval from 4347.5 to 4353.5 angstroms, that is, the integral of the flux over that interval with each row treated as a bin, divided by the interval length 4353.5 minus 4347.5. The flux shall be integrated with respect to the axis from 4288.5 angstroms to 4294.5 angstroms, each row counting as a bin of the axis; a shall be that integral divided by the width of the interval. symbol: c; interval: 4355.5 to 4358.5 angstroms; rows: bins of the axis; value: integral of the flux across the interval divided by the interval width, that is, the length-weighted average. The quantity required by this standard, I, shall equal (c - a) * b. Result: 28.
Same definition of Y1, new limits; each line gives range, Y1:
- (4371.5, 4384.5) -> 4378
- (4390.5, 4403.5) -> 4402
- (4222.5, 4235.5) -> 4234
